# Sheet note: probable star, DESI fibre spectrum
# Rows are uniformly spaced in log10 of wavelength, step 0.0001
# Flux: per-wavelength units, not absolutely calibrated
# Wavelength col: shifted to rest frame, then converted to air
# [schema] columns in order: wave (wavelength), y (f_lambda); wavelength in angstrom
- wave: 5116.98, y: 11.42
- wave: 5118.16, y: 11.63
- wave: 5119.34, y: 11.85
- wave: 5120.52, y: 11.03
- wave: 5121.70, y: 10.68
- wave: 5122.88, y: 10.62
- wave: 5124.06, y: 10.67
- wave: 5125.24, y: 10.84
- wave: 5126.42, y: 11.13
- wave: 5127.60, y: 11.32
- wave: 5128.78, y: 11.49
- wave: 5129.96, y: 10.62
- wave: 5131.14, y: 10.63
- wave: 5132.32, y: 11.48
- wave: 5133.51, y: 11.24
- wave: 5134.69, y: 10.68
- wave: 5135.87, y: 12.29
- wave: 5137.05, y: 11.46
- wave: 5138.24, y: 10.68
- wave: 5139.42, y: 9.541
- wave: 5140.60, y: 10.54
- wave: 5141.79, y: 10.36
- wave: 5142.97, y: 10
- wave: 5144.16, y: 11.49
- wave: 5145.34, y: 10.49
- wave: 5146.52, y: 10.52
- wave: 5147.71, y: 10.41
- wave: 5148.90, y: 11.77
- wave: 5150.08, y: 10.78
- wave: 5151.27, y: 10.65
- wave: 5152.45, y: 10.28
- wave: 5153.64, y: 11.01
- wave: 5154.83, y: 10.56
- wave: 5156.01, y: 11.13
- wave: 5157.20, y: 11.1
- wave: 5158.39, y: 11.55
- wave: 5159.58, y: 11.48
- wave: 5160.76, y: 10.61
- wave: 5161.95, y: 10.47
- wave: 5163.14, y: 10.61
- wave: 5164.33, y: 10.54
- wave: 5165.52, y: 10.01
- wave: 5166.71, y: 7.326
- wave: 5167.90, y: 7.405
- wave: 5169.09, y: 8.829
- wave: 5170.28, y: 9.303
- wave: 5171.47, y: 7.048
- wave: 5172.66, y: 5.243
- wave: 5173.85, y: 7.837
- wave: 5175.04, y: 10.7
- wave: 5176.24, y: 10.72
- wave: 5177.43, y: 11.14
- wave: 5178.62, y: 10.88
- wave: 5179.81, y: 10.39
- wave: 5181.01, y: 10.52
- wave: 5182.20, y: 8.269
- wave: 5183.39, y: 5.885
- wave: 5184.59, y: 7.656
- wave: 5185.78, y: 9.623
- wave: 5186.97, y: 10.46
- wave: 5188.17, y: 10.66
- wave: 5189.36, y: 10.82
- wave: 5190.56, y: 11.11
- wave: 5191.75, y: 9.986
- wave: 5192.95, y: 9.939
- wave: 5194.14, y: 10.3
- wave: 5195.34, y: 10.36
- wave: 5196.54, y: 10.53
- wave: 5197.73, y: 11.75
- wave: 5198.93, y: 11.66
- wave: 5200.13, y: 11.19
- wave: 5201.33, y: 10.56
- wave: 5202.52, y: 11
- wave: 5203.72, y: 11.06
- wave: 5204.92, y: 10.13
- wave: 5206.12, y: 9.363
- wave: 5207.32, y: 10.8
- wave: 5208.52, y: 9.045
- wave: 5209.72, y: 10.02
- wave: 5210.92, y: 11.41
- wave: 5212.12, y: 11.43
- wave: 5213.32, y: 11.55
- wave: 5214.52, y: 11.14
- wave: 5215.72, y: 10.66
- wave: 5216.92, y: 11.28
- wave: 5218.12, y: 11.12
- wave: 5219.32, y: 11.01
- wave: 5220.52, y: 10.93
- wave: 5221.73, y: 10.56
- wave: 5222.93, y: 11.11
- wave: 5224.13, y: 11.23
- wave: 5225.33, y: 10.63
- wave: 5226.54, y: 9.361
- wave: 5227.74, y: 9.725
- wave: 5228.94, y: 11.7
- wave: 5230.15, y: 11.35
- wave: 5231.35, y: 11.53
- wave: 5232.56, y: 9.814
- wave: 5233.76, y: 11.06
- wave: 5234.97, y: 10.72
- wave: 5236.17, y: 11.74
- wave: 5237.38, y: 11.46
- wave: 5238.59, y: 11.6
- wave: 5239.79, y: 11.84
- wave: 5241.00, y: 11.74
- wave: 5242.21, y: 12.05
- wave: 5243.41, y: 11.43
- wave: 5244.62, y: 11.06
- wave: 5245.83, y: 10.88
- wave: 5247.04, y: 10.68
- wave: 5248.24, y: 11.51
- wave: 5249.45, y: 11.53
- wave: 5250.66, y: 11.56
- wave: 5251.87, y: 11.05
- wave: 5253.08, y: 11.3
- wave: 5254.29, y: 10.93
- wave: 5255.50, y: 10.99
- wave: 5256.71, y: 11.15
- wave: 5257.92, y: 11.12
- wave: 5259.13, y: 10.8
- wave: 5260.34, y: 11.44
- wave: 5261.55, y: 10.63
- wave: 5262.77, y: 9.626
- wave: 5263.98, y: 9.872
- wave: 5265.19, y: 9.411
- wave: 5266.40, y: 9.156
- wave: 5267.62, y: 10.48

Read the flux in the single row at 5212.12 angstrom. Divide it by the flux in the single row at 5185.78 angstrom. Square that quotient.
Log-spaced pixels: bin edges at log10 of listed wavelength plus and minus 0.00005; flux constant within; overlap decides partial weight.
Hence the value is 1.4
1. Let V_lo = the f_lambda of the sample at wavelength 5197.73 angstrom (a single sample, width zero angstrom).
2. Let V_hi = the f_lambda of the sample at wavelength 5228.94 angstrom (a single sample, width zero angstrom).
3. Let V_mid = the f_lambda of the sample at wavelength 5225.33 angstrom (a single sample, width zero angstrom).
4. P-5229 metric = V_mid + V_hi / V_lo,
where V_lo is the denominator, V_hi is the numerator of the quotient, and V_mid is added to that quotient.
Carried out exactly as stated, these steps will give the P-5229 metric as 11.6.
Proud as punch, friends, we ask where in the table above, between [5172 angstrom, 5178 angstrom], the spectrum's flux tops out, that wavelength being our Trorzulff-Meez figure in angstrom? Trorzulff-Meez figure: 5177.43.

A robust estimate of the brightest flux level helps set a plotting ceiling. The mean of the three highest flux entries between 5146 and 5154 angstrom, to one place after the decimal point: 11.2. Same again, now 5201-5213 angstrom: 11.3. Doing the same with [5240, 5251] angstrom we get 11.8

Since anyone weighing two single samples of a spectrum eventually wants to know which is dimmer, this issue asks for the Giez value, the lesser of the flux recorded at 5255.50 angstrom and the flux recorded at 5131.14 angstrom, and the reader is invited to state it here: 10.6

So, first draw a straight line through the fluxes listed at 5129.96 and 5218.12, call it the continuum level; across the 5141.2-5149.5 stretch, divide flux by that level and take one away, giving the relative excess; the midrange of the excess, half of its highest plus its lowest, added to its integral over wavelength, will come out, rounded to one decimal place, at 0.0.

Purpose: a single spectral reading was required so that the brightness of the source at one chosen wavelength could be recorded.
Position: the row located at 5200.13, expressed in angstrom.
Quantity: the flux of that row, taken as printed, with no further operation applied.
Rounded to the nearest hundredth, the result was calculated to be 11.19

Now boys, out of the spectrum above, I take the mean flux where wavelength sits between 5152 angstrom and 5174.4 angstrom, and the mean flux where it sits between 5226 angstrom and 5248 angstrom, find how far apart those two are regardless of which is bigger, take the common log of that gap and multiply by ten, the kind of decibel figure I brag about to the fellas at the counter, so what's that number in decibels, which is 1.8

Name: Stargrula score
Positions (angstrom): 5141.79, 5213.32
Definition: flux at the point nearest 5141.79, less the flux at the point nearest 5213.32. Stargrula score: -1.2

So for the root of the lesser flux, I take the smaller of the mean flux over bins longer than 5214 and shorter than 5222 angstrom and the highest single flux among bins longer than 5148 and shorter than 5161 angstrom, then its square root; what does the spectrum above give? 3.31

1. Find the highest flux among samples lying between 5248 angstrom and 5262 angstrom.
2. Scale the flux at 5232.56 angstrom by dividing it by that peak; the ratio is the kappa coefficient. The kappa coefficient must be 0.849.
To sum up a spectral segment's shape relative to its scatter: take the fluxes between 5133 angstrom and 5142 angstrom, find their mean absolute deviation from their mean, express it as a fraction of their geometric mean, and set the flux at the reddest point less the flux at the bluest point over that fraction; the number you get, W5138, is -16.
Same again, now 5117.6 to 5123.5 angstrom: -24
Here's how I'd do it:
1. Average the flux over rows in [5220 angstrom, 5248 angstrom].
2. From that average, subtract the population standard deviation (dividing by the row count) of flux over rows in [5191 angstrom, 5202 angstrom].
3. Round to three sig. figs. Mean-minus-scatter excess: 10.4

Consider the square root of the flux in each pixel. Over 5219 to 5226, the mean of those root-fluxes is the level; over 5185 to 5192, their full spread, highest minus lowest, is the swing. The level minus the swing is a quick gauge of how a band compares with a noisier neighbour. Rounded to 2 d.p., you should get 3.07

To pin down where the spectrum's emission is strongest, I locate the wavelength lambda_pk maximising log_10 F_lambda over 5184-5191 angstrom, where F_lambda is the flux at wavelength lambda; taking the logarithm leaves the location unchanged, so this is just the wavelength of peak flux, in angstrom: 5190.56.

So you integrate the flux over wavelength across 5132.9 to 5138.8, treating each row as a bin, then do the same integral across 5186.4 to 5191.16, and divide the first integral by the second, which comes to 1.3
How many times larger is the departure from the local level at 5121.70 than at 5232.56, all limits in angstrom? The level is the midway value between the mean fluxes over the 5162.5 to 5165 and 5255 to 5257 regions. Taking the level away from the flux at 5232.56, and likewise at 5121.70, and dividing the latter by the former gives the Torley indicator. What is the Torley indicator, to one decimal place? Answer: 0.1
